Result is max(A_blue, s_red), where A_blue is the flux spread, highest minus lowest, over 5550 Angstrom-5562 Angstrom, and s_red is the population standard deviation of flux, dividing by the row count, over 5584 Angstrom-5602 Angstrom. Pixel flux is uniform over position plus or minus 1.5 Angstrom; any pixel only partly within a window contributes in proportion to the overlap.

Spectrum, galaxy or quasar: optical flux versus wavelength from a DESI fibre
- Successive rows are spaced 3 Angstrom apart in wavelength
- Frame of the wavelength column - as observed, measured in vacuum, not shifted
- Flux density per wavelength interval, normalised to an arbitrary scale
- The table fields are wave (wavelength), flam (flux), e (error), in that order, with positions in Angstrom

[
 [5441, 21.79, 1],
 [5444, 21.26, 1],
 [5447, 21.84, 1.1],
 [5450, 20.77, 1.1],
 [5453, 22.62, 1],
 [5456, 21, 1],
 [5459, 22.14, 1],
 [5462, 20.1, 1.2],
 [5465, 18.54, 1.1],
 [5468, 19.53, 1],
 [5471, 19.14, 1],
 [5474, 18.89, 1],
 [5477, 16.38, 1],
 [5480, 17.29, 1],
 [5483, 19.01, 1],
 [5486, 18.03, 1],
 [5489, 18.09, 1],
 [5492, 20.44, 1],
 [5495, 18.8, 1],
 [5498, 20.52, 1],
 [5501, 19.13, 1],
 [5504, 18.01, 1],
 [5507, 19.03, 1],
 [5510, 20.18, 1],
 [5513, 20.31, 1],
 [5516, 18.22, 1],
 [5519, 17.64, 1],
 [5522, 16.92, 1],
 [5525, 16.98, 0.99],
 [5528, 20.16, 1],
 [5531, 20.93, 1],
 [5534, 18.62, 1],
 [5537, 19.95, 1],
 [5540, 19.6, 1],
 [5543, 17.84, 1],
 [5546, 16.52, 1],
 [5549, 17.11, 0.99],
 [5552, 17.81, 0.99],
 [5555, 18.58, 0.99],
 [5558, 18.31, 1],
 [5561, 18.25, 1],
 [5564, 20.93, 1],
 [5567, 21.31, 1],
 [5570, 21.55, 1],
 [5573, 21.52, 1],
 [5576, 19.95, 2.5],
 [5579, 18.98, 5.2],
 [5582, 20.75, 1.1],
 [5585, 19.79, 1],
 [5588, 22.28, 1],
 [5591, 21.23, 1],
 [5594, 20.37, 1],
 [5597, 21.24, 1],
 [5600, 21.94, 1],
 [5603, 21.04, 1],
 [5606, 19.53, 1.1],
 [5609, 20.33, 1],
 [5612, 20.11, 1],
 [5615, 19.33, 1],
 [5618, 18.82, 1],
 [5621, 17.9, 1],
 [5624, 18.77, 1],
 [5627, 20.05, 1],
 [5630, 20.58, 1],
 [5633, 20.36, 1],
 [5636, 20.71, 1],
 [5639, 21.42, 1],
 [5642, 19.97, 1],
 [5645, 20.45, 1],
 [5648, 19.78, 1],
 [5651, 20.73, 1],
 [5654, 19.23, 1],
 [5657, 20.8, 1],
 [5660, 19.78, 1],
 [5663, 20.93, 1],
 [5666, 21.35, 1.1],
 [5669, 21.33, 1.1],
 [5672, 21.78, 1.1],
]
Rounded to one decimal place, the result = 0.9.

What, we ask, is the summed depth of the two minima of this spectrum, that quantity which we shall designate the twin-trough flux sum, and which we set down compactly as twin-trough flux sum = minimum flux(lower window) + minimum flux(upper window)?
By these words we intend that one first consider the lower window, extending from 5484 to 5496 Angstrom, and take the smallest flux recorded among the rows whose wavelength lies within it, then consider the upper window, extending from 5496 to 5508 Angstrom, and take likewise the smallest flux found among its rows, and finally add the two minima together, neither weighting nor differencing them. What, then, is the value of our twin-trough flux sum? 36.0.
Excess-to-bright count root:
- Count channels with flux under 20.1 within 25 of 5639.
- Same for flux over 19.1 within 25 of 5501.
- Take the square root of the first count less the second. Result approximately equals 2.0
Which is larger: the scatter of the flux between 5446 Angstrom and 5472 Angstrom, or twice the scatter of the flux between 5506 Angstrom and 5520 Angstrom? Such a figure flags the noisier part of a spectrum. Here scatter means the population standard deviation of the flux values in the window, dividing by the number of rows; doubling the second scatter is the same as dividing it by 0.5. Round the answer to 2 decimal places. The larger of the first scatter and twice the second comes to 2.10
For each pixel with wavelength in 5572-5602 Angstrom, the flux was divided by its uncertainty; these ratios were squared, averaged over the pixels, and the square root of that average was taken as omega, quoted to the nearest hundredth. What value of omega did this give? 18.93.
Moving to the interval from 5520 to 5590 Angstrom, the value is 18.57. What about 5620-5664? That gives 20.12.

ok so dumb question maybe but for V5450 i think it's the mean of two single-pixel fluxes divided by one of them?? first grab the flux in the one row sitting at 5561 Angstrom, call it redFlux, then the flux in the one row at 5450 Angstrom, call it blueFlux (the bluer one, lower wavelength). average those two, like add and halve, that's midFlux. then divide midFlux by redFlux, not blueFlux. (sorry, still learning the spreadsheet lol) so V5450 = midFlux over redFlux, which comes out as 1.07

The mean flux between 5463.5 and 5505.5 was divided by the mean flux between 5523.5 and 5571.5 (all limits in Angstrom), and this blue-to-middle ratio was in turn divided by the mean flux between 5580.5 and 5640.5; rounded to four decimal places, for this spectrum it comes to 0.0483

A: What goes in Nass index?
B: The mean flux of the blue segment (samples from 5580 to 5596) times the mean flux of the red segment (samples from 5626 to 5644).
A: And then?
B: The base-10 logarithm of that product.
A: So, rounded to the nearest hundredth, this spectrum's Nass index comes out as 2.63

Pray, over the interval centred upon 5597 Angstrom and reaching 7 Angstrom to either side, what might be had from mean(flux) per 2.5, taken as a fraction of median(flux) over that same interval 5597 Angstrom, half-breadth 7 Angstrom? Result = 0.399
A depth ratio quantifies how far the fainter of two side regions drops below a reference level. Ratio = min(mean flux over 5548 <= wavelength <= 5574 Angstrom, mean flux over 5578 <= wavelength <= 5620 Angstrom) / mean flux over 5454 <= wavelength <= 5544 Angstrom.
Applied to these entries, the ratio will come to 1.02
